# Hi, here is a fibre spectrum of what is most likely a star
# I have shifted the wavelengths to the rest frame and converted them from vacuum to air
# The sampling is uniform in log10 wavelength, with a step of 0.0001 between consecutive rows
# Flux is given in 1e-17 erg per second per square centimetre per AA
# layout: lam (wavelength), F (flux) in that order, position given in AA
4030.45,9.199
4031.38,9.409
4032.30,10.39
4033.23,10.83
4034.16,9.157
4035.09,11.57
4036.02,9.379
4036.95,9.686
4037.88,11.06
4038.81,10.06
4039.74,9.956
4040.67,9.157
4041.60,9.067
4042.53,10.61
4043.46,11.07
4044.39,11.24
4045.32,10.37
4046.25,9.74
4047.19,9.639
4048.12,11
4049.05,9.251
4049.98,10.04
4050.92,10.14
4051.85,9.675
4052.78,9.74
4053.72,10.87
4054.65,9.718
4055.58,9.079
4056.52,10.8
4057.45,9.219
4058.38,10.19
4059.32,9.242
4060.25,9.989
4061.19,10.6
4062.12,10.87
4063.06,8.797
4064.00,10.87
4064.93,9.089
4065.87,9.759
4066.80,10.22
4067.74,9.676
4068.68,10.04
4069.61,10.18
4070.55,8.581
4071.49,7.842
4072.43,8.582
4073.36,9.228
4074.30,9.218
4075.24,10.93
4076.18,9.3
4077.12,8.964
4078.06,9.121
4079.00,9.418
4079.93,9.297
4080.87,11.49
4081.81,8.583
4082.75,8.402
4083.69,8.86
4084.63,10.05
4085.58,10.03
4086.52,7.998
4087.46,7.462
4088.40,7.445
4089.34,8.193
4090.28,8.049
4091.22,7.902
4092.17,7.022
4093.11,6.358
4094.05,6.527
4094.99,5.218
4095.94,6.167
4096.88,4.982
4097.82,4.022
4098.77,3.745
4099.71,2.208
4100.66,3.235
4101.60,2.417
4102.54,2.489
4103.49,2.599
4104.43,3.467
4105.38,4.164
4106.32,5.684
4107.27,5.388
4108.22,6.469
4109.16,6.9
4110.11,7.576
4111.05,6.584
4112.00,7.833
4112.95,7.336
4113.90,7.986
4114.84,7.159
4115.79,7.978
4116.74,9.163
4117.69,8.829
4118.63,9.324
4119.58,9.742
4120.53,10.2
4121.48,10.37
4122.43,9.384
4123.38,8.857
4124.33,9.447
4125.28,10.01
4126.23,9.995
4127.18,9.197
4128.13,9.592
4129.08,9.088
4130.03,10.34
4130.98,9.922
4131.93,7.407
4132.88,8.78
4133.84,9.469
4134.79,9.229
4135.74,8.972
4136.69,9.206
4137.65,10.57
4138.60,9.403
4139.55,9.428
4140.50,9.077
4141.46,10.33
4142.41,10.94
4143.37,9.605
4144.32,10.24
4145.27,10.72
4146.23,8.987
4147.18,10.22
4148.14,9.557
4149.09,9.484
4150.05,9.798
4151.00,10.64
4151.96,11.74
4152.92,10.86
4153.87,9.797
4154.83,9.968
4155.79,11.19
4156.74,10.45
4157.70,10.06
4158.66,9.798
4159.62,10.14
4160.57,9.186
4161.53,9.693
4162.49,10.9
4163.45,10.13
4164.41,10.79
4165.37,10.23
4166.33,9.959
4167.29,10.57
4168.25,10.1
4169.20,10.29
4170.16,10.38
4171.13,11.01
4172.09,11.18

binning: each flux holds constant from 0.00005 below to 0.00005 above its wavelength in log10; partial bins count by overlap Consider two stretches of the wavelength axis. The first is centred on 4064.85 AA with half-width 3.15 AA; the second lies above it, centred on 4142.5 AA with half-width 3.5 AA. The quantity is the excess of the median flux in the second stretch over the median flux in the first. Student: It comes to 0.5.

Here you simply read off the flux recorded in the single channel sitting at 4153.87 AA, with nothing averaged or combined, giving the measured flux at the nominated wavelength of 9.797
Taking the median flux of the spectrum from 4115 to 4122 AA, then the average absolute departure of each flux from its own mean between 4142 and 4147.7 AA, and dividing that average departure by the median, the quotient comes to 0.059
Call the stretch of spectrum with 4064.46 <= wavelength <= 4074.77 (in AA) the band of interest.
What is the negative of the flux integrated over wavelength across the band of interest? -96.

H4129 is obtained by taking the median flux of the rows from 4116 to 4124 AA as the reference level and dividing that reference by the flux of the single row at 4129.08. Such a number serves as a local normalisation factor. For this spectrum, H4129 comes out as 1.03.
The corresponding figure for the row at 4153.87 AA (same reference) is 0.95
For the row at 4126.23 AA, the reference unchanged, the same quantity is 0.94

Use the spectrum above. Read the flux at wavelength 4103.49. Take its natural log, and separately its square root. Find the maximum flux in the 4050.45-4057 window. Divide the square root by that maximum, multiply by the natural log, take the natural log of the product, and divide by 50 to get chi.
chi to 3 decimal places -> -0.039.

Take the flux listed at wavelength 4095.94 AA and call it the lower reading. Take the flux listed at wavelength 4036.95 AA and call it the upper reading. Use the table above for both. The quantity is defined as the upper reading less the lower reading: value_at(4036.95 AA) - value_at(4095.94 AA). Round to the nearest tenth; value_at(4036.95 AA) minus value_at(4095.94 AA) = 3.5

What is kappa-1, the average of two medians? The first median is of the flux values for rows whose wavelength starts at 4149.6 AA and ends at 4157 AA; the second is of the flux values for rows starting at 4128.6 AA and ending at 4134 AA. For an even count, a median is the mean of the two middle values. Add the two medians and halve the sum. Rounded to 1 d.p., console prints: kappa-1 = 9.9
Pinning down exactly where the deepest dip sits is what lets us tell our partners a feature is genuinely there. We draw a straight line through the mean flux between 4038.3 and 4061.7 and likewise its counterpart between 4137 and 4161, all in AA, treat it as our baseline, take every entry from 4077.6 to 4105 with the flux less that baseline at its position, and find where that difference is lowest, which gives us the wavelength 4099.71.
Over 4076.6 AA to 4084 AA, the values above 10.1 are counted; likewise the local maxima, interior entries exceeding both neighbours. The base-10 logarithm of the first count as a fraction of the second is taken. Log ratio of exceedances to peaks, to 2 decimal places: -0.30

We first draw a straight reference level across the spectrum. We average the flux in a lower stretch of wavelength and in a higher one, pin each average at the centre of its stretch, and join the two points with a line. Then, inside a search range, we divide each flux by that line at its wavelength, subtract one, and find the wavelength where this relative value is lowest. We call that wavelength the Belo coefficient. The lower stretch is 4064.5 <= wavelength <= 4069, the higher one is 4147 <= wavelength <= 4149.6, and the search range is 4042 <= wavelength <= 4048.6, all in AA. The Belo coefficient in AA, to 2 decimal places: 4047.19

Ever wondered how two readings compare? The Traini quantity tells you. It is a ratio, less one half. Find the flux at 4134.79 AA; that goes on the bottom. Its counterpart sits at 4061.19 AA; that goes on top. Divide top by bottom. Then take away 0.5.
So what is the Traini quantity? 0.65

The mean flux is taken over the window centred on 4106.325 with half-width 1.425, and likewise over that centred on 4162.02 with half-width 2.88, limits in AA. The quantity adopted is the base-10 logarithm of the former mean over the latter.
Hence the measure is -0.30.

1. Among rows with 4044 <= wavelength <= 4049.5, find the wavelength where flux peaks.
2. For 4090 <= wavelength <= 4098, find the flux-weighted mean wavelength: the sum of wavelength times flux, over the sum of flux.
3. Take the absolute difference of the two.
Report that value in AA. 49.2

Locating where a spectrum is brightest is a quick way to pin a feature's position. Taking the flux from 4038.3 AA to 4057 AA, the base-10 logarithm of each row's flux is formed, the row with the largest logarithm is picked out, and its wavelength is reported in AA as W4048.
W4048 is 4044.39 AA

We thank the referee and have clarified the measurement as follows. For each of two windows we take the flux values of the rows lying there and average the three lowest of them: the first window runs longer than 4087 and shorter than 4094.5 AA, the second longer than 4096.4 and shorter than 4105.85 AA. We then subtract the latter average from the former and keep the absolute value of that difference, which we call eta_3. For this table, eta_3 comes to 4.3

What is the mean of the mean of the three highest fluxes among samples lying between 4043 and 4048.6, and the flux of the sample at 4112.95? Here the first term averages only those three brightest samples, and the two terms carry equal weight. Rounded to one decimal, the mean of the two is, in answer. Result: 9.2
